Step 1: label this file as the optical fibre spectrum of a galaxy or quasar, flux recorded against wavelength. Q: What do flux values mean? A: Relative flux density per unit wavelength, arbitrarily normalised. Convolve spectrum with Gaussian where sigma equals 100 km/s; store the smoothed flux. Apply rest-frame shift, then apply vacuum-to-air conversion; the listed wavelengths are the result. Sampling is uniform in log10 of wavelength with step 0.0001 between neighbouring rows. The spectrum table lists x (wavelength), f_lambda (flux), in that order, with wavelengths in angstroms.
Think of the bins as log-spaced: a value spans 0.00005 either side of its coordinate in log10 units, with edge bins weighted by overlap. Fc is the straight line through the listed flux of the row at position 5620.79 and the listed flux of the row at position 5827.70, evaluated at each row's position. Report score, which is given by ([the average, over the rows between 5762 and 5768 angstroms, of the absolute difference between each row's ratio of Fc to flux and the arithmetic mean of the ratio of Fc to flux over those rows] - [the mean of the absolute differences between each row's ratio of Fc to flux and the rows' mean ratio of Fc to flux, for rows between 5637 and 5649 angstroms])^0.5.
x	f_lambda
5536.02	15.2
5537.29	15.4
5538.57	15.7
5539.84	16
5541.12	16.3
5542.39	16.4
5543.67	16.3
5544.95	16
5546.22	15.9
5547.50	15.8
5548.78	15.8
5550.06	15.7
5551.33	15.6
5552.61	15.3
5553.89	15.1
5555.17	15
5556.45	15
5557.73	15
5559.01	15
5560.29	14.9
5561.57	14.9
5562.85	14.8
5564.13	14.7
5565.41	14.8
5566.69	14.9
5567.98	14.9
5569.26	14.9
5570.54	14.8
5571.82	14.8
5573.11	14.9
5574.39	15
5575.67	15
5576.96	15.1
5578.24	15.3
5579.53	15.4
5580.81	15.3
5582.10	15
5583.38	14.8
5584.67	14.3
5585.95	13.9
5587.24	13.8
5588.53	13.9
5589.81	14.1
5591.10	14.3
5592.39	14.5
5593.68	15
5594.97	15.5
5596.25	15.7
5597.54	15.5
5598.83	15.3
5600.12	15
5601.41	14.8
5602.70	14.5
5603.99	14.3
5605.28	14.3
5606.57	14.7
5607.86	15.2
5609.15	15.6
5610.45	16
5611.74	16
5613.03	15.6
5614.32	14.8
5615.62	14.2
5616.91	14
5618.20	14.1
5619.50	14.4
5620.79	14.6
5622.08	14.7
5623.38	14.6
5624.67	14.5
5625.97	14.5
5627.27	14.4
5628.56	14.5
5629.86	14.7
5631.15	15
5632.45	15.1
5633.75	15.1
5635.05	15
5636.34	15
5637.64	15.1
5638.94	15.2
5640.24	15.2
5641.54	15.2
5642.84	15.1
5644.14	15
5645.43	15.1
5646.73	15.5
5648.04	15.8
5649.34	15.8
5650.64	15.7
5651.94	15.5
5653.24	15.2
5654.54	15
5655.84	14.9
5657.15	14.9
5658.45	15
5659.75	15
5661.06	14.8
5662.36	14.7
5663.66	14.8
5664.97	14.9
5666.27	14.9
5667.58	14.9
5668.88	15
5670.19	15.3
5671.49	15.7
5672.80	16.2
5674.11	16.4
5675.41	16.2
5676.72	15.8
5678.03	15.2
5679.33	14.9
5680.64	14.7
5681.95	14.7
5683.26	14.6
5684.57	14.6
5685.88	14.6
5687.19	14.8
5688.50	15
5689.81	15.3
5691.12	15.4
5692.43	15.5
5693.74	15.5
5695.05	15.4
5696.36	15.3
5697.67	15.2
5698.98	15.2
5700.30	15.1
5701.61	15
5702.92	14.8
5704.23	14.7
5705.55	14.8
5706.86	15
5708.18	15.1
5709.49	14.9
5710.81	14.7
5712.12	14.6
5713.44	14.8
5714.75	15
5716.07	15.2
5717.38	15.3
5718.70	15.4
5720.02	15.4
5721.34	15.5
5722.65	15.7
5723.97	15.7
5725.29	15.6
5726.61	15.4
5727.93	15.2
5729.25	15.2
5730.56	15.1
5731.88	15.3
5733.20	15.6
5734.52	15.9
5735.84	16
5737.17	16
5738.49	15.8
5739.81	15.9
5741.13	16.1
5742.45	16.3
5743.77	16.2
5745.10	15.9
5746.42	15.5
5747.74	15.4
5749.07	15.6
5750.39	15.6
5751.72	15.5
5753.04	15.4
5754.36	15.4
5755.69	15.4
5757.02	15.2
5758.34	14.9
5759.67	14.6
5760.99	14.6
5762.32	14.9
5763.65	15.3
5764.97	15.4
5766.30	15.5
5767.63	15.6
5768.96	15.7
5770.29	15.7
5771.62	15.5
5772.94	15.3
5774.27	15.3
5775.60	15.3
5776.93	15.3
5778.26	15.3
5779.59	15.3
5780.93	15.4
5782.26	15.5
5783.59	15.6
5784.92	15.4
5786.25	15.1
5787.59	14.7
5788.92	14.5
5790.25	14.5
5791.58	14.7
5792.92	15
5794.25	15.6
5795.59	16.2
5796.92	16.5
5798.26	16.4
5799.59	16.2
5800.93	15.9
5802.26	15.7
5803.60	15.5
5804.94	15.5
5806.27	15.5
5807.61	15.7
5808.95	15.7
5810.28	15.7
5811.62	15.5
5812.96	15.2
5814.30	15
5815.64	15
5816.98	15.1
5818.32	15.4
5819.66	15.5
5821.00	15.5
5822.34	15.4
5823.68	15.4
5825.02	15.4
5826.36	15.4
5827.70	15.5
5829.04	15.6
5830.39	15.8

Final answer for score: 0.04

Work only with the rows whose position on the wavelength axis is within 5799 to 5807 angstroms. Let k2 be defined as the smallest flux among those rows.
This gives 15.5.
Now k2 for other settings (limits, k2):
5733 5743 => 15.6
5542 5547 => 15.9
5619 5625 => 14.4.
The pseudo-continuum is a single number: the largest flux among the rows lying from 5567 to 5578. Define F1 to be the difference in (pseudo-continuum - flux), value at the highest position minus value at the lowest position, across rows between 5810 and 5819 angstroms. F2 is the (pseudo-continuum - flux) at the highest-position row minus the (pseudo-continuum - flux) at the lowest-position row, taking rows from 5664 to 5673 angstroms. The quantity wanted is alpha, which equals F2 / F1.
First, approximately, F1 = 0.3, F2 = -1.3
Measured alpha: -4.3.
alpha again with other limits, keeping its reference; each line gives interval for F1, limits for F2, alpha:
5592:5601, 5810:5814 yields -1.0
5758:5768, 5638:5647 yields 0.4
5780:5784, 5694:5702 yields -2.0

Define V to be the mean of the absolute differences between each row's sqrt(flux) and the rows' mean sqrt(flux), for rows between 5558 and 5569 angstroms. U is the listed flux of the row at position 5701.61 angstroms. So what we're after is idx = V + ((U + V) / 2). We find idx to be 7.5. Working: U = 15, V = 0.009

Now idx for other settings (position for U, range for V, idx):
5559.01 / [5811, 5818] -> 7.5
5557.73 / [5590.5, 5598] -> 7.6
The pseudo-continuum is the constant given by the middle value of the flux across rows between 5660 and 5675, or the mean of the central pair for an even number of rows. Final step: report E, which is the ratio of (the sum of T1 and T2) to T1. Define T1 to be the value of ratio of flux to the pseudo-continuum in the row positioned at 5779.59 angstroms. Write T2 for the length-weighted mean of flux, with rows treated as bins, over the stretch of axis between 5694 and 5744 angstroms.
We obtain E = 15.9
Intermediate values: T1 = 1.03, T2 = 15.3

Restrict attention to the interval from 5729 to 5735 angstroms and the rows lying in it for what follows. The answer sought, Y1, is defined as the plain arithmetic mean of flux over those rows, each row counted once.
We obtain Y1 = 15.4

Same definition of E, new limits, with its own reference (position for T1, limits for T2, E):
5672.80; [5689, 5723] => 14.9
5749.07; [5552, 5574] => 15.3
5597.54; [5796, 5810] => 16.3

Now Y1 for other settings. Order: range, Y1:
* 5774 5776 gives 15.3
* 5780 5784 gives 15.5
